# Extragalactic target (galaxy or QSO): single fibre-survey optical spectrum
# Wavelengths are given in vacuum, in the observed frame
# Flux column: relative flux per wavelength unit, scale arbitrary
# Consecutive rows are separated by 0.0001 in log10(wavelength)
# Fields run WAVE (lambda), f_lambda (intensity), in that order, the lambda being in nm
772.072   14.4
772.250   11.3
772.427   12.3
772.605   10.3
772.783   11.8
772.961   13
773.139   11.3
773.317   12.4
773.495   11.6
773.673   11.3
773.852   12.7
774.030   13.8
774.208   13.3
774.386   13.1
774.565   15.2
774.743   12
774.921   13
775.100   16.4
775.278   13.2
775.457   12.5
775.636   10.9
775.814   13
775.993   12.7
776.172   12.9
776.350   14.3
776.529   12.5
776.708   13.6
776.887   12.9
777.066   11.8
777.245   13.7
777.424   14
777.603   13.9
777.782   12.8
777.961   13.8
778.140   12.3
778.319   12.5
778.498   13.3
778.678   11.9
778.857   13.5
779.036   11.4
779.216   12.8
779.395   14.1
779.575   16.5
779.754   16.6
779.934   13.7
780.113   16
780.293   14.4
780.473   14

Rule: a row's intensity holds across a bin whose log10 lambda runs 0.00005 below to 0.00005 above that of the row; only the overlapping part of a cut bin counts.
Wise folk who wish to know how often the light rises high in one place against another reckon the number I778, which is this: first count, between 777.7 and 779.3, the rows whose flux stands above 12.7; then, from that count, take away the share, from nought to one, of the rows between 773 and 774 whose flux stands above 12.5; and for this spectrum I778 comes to 4.8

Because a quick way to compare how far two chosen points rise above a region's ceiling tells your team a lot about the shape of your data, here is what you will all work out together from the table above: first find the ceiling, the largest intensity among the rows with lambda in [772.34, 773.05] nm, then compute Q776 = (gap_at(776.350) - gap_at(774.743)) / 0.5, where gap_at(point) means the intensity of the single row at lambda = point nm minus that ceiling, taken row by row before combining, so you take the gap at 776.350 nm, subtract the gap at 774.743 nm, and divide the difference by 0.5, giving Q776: 5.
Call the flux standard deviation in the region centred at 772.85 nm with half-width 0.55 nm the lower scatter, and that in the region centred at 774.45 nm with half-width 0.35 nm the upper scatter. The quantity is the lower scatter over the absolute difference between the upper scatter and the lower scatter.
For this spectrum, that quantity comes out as 3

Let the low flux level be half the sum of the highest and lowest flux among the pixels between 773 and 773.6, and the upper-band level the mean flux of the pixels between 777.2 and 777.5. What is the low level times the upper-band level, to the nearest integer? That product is 164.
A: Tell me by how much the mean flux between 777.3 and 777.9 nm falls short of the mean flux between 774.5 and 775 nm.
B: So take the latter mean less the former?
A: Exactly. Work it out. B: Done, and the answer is -0.2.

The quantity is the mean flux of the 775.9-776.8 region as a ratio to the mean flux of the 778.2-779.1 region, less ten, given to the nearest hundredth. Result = -8.95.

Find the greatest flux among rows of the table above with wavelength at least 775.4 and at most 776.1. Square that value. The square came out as 169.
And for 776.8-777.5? 196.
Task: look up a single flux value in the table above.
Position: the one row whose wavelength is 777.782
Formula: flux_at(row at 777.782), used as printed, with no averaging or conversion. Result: 12.8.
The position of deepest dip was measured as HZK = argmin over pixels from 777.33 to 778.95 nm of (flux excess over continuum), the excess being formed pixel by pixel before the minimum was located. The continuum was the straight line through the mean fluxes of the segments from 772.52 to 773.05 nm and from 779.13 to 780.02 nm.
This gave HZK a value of 778.678 nm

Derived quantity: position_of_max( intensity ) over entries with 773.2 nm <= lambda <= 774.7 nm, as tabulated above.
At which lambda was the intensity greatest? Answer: 774.565 nm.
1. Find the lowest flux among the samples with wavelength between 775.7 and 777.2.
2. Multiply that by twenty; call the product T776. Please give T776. 236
